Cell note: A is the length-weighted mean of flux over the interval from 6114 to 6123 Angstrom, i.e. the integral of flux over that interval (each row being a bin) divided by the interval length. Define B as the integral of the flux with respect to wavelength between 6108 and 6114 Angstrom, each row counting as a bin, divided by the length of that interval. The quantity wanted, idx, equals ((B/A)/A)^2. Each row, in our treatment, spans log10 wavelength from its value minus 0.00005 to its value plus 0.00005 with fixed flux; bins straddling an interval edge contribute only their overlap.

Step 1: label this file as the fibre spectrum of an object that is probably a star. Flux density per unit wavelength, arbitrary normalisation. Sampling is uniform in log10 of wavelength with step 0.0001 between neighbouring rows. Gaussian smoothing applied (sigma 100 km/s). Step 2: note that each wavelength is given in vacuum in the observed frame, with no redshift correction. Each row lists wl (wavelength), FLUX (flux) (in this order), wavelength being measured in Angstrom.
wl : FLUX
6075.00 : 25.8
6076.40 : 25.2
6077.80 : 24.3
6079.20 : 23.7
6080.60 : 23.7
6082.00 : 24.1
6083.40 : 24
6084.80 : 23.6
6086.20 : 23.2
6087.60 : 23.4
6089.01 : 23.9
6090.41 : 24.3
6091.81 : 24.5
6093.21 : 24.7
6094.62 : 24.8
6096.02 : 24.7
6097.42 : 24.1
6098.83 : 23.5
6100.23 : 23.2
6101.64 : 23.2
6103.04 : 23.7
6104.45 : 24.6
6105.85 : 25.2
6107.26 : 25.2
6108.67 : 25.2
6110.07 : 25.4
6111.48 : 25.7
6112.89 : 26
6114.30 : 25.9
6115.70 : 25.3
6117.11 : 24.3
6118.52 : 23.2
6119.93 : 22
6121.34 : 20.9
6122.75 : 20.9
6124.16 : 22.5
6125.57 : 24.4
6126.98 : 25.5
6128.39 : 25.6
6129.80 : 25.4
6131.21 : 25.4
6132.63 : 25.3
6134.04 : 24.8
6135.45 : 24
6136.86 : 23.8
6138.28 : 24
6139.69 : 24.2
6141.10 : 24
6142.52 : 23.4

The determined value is 0.0023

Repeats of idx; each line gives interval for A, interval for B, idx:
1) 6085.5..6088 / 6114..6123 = 0.0018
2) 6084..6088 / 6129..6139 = 0.0020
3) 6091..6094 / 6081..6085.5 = 0.0016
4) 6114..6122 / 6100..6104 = 0.0018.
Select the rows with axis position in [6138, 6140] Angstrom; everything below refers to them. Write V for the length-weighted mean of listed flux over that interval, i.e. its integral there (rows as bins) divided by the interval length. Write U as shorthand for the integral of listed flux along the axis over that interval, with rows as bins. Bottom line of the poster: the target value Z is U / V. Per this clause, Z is 2.0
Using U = 48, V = 24.1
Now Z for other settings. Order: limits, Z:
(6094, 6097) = 3.0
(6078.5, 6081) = 2.5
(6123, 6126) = 3.0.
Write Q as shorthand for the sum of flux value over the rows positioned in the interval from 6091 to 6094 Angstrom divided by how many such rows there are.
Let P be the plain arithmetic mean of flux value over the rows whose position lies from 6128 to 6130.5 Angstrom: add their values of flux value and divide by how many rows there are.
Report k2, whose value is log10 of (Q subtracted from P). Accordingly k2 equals -0.05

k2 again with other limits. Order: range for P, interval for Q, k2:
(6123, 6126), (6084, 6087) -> -1.30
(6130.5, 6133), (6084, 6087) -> 0.29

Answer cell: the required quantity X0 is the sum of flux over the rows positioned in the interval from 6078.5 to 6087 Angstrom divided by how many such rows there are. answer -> 23.7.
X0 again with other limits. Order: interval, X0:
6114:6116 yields 25.6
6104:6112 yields 25.2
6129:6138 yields 24.8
